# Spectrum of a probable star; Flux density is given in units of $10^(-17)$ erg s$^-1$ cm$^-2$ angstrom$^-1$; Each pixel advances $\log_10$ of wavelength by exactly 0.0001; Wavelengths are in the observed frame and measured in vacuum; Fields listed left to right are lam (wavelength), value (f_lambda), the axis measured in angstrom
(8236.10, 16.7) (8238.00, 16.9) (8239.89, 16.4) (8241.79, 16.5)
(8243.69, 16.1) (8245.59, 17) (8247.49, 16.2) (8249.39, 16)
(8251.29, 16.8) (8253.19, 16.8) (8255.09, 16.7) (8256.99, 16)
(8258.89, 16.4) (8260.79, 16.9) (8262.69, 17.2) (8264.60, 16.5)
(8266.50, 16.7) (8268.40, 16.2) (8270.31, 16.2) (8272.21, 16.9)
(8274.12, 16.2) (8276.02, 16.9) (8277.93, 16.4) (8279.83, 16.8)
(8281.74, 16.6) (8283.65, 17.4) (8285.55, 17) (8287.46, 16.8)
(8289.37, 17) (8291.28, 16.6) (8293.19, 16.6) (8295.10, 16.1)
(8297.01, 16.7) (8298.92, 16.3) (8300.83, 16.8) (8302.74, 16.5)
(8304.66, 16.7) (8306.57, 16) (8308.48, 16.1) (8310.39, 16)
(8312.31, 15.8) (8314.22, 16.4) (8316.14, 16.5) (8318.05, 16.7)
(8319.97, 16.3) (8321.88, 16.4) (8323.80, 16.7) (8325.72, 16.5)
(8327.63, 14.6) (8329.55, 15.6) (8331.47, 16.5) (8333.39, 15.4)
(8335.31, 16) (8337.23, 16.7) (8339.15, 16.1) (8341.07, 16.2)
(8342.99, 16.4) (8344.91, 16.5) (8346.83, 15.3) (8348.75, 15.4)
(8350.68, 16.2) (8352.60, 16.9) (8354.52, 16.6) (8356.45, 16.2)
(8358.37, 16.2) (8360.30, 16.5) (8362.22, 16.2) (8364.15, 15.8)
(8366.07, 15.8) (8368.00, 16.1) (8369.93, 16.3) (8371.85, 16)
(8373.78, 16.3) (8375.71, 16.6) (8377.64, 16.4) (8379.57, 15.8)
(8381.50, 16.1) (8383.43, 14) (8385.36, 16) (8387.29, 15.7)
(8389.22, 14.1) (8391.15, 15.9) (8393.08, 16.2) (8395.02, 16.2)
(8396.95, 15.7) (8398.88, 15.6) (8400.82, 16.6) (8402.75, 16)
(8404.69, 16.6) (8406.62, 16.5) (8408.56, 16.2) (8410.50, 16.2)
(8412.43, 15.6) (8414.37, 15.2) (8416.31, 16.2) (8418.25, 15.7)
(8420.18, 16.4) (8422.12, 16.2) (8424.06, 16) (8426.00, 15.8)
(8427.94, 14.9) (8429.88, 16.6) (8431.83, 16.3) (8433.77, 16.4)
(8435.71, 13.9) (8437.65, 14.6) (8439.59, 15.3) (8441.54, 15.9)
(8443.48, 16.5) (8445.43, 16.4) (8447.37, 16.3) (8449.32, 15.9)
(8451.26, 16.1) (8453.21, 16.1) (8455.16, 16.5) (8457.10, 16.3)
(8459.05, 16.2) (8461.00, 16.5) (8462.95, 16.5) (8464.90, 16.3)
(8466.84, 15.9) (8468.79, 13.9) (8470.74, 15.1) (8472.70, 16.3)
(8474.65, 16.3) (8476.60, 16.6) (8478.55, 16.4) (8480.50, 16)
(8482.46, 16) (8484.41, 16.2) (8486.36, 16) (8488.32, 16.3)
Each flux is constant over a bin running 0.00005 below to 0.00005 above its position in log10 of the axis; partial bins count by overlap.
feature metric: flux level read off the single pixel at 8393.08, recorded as 16.2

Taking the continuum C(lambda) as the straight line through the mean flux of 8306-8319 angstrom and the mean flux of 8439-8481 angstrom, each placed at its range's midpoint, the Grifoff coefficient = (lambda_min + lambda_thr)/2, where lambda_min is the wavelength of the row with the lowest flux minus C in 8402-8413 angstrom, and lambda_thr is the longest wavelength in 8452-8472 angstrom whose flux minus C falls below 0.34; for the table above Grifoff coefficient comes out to 8441.6 angstrom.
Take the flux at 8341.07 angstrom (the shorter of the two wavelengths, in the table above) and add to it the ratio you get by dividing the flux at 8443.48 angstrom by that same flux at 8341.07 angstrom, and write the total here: 17.22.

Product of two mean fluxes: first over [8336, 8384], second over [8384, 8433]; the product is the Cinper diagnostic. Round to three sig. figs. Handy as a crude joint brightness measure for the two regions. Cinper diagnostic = 257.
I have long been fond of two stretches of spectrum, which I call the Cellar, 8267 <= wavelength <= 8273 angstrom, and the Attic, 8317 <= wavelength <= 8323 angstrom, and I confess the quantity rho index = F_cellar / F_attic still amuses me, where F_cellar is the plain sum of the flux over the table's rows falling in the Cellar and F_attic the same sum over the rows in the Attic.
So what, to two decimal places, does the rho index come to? 1.00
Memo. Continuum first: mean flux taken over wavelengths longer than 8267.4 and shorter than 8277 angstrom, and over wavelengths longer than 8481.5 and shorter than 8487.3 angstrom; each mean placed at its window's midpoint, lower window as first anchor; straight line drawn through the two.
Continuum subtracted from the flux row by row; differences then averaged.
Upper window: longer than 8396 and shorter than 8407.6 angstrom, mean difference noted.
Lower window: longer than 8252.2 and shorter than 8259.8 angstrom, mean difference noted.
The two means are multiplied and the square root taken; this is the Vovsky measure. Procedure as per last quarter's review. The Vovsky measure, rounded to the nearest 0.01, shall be 0.05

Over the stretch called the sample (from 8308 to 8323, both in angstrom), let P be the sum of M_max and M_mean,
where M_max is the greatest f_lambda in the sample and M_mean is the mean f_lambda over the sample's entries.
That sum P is 33.0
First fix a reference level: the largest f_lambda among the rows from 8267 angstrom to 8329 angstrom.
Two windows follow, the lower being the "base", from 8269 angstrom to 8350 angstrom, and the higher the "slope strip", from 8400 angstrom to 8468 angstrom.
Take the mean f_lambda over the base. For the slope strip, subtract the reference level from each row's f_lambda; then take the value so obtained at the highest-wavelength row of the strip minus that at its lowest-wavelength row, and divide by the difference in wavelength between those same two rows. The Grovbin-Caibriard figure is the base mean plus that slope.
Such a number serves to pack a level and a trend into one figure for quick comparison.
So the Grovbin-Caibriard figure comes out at 16.3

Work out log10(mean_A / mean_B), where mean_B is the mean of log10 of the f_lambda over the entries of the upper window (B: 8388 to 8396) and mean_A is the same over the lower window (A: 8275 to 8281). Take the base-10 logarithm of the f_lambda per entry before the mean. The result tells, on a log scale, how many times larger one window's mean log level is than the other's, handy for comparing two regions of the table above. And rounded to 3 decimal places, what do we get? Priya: 0.011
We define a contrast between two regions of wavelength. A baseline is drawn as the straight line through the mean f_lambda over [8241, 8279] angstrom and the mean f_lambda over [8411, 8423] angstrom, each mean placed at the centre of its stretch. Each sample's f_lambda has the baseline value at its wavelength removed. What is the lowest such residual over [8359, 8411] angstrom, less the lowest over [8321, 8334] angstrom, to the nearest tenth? -0.4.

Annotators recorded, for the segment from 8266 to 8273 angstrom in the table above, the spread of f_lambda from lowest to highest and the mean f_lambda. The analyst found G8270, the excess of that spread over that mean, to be -15.8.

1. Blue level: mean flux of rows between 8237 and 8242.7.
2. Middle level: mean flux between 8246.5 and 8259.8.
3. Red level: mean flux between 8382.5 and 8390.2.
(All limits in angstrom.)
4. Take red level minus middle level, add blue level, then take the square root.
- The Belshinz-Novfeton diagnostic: 3.89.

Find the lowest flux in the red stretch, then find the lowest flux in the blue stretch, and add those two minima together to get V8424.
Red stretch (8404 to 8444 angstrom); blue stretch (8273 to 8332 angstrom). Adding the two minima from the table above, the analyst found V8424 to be 28.5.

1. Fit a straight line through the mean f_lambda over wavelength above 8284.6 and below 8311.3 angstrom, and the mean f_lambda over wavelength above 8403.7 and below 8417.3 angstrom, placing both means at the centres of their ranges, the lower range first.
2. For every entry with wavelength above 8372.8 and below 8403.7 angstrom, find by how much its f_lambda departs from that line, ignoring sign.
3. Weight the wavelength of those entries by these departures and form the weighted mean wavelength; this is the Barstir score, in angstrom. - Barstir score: 8387.8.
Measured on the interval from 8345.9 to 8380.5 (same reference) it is 8359.4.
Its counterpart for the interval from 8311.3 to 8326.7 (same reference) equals 8317.2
